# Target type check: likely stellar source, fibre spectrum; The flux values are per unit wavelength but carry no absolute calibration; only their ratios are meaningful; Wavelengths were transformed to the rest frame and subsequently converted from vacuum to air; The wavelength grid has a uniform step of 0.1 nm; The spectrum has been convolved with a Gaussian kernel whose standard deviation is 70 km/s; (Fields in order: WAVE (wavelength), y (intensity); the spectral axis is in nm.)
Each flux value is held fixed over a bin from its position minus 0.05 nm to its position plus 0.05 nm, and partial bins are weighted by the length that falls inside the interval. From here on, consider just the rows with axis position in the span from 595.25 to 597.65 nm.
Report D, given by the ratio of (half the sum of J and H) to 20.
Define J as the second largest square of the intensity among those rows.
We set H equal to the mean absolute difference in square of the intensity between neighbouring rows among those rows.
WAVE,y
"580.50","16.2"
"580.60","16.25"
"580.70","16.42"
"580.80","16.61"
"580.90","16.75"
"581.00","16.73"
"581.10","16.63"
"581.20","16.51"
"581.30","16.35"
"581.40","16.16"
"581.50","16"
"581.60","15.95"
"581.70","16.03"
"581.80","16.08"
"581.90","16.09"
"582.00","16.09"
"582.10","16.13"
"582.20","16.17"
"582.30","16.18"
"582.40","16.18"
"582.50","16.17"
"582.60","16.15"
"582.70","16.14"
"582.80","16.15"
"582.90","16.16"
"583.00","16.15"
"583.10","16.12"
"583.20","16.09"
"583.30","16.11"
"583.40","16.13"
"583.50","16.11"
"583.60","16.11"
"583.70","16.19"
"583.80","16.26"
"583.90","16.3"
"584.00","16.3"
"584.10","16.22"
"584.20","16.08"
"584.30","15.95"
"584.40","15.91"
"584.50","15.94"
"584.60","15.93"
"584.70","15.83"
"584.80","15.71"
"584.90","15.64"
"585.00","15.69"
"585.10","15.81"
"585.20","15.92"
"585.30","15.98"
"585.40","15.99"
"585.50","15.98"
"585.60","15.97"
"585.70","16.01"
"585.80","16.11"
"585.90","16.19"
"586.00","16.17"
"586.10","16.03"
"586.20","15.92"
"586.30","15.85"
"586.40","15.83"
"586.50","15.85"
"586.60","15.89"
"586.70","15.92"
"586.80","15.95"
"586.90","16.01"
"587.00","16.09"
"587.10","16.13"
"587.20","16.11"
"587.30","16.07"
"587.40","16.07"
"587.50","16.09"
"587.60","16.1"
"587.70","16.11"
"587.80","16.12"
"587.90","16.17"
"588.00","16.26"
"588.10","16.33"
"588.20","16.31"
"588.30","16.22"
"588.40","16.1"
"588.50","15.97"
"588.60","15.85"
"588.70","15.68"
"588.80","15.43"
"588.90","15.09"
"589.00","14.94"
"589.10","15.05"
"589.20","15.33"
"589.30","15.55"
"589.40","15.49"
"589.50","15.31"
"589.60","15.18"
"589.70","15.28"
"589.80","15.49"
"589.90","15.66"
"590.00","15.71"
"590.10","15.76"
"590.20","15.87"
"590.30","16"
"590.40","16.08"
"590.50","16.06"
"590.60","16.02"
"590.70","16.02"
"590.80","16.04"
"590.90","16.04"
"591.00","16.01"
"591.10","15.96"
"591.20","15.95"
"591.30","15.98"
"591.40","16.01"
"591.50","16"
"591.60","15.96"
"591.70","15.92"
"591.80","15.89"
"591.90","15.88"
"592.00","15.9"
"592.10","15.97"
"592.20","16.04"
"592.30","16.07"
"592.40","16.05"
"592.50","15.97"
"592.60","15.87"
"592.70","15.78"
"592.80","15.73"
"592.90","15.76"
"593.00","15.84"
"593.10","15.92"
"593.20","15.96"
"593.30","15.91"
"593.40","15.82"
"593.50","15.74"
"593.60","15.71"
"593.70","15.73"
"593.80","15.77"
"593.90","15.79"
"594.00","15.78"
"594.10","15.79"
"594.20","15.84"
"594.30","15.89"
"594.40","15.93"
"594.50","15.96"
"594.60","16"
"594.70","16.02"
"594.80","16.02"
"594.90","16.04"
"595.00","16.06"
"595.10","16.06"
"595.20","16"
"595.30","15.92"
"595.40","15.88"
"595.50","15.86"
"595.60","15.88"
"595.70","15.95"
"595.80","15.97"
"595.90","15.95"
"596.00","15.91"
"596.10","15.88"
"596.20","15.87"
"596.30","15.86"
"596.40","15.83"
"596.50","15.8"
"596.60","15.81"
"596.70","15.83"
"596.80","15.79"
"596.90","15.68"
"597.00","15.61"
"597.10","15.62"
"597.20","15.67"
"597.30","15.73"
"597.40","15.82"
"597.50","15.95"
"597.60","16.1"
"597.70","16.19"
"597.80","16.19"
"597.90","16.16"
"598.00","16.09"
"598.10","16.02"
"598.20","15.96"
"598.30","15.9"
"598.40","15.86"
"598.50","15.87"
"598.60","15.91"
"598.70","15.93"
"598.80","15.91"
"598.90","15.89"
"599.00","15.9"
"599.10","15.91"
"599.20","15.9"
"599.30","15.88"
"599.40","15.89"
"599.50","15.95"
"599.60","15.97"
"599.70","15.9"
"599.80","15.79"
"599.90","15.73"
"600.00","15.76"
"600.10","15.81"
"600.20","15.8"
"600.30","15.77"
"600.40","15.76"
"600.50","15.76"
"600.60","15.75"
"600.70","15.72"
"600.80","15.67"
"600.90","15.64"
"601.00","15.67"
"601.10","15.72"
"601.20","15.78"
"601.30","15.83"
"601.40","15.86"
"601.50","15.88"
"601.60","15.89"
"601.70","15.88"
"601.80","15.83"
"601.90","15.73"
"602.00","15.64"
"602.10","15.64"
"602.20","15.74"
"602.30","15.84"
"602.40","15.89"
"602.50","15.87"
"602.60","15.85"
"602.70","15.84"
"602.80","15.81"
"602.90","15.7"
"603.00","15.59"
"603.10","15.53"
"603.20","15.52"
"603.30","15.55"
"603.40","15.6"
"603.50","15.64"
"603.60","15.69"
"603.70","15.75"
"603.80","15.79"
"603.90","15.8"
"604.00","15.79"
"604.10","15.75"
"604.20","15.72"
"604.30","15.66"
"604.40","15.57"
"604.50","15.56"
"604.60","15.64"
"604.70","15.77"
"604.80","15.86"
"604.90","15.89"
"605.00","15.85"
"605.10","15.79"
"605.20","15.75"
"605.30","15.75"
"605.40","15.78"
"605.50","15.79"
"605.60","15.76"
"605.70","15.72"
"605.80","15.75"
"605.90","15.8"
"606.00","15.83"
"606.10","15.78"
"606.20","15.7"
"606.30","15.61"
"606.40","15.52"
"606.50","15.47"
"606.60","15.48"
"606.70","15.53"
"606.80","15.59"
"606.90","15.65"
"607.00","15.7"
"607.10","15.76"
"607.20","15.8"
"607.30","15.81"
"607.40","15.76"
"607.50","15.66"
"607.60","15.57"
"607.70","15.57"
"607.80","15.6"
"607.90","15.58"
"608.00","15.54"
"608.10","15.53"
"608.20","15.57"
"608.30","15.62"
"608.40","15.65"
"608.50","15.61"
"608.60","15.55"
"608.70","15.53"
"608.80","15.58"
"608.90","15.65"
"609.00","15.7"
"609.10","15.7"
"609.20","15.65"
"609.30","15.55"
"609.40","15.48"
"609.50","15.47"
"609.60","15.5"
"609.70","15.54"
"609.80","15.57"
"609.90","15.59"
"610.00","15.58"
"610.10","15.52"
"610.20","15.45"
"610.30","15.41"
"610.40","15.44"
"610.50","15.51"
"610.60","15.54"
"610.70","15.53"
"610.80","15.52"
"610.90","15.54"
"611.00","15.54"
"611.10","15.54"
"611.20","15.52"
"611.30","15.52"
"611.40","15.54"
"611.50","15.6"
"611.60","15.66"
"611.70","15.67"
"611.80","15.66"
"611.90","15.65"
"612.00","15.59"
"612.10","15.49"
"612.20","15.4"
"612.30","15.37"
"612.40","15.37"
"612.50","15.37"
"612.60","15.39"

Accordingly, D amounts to 6.41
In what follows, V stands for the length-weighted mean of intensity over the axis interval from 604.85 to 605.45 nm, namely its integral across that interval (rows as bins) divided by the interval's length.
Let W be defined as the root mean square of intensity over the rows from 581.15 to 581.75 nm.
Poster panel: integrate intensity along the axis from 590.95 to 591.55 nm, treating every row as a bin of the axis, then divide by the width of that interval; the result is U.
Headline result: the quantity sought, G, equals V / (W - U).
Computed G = 86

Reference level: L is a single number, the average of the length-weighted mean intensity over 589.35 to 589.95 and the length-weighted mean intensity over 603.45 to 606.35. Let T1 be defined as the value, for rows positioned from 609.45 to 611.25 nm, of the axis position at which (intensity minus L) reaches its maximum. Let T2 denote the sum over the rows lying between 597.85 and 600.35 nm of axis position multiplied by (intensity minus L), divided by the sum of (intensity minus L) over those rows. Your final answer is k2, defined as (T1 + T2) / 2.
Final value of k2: 604.42 nm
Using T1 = 609.90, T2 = 598.94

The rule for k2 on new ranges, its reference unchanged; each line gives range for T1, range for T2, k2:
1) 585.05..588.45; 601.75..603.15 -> 595.24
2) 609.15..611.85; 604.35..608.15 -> 608.74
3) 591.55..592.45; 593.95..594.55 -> 593.29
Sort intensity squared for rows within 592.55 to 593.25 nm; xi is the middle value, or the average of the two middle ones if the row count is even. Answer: 250.9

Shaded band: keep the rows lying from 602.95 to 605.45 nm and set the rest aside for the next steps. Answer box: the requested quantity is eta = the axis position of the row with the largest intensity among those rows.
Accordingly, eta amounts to 604.90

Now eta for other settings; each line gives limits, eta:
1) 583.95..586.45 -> 584.00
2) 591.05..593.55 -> 592.30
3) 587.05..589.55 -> 588.10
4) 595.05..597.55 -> 595.10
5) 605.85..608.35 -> 606.00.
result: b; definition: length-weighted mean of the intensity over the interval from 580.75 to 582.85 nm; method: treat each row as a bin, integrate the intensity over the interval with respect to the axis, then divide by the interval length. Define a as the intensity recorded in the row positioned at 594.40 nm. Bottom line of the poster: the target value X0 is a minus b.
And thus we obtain -0.32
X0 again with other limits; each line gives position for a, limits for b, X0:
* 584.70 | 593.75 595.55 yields -0.09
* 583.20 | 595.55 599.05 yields 0.20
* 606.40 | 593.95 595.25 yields -0.43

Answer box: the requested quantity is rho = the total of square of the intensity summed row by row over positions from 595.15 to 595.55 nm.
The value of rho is 1013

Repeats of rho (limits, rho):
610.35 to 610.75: 962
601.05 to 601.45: 998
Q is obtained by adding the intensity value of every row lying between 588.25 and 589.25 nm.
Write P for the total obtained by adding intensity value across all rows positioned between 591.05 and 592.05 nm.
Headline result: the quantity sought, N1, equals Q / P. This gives 0.98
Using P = 159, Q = 156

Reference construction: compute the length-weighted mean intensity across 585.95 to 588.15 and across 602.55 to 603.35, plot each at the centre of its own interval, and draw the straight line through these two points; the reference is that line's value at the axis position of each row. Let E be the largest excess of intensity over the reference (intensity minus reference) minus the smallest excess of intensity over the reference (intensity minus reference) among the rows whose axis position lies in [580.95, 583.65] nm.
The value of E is 0.77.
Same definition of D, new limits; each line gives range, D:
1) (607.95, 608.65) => 6.13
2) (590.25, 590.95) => 6.47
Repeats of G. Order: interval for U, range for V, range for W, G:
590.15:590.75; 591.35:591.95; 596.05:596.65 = -96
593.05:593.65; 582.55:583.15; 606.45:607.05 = -59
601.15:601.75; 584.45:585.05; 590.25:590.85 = 86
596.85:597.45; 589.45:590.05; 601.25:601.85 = 89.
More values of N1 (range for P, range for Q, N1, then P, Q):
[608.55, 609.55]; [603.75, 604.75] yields 1.01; 156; 157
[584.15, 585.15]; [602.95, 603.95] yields 0.99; 158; 156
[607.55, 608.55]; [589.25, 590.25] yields 1.00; 156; 155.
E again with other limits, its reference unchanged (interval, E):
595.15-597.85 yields 0.60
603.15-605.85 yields 0.41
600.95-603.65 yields 0.35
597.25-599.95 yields 0.47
